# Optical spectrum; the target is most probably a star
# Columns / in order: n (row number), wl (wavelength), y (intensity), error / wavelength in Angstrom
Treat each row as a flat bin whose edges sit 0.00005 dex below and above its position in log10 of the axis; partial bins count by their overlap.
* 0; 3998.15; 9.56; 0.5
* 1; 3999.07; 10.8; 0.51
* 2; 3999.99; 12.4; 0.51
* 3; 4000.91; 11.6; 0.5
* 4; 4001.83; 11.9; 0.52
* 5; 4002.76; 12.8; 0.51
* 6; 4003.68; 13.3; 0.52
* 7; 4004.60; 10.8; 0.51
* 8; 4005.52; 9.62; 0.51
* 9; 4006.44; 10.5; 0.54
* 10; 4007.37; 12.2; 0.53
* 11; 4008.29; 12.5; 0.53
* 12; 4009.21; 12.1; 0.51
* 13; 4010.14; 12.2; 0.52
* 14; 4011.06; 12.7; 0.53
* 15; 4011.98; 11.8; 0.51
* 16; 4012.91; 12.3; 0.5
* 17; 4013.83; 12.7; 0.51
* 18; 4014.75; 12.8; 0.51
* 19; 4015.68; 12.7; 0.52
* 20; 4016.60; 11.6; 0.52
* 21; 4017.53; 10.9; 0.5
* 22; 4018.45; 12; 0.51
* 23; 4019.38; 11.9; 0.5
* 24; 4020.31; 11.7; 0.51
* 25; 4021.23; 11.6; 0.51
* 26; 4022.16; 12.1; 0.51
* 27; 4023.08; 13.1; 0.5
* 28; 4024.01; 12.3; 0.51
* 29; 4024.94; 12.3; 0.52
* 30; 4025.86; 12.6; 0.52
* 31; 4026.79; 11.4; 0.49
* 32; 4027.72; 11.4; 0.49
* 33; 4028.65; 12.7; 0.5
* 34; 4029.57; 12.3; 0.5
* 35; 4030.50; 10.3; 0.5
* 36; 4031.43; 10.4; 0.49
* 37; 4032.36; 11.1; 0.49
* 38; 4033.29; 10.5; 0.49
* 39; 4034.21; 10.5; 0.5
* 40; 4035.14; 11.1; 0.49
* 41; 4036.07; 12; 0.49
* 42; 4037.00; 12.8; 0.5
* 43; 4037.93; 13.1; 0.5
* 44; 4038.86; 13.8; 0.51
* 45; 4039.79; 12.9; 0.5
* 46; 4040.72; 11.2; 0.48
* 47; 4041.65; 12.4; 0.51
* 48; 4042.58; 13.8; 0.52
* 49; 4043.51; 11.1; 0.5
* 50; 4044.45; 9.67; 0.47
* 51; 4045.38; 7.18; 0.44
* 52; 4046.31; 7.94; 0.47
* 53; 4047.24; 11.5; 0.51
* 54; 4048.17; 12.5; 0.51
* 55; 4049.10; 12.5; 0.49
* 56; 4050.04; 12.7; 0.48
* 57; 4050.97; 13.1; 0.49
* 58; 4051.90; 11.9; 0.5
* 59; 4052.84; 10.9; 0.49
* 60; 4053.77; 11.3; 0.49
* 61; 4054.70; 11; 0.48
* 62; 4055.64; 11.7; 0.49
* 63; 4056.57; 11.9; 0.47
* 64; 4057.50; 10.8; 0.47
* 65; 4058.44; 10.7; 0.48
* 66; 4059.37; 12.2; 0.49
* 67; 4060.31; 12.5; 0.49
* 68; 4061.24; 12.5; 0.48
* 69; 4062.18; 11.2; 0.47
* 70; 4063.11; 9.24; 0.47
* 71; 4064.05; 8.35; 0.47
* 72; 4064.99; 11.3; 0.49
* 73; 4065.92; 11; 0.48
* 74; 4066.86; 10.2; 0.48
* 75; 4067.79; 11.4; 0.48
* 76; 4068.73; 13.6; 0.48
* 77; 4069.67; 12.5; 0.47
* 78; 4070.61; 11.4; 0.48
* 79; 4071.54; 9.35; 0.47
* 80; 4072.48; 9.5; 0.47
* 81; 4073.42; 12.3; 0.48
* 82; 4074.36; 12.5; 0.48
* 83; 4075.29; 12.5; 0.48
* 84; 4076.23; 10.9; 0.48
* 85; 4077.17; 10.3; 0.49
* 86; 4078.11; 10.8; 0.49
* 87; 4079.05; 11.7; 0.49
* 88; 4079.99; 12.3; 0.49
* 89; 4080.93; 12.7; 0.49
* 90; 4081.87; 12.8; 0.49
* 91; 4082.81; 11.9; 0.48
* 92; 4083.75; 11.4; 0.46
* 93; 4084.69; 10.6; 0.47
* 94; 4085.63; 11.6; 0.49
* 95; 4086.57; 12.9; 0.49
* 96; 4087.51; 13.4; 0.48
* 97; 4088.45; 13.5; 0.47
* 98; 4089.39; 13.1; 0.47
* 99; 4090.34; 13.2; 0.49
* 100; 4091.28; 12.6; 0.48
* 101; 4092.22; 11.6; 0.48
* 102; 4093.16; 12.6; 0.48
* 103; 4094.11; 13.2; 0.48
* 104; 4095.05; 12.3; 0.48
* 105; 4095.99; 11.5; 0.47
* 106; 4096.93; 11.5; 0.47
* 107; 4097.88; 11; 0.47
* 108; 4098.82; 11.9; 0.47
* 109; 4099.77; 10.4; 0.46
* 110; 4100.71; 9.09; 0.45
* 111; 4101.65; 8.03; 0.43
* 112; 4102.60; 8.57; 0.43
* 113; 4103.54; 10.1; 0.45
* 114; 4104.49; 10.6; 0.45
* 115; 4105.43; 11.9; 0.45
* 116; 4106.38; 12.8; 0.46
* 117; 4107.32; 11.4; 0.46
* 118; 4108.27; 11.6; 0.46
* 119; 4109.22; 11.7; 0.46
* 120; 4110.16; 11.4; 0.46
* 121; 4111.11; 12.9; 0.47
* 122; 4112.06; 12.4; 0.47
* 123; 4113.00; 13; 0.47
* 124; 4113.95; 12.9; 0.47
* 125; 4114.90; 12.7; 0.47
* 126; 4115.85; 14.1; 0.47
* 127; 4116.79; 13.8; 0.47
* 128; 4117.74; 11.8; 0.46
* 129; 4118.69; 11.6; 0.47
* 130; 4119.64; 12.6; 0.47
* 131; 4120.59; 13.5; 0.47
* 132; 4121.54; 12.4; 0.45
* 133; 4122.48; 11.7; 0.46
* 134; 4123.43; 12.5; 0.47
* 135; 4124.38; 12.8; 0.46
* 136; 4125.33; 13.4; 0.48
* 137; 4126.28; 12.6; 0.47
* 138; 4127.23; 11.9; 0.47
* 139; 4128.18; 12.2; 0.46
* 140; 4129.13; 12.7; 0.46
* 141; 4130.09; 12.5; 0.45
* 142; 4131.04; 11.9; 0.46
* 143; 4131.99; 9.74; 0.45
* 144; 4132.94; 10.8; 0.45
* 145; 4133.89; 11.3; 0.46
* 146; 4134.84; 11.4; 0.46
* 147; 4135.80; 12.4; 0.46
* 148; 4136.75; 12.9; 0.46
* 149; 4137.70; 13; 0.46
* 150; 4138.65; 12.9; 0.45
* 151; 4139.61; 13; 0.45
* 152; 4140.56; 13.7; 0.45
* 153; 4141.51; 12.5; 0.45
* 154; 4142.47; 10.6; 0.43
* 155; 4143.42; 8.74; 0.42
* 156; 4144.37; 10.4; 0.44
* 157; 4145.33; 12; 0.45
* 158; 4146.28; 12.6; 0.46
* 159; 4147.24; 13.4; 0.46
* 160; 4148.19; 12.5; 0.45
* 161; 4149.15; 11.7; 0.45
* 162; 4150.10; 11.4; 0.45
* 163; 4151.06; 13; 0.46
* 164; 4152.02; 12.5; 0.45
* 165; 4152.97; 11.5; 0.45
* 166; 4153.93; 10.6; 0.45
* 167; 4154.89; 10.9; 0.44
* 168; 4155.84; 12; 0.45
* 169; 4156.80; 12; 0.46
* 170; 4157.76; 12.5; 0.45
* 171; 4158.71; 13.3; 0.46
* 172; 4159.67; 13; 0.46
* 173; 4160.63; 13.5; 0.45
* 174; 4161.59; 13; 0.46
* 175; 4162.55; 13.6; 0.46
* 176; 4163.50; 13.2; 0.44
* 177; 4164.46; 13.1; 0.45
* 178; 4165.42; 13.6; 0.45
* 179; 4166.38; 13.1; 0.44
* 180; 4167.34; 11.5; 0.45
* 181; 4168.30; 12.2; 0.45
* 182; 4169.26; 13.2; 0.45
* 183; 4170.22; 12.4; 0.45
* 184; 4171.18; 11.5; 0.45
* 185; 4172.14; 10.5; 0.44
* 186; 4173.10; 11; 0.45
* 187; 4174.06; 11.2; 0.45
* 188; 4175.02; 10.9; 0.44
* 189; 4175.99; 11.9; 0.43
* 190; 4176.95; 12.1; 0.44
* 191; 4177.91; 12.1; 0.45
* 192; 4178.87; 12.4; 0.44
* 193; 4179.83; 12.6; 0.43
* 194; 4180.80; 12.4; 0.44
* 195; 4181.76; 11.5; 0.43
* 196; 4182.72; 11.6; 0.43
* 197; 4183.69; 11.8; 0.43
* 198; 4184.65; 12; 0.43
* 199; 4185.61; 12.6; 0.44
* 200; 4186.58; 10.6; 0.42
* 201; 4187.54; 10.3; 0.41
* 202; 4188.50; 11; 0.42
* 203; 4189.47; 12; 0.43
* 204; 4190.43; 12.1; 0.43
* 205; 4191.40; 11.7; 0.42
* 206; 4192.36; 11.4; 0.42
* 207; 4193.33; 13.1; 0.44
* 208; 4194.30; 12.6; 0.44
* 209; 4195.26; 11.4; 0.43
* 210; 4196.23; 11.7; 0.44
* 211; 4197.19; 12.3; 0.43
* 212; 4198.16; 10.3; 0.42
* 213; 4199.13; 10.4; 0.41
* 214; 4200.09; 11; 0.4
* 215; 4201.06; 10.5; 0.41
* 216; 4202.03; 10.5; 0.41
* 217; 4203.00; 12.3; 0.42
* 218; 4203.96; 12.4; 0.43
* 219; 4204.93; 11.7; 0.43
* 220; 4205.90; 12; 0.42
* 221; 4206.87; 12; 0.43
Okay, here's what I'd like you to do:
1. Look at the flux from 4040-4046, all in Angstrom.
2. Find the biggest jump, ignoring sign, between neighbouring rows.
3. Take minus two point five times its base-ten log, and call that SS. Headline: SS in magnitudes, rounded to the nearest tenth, -1.1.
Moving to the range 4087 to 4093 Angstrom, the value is 0.0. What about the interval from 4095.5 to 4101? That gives -0.4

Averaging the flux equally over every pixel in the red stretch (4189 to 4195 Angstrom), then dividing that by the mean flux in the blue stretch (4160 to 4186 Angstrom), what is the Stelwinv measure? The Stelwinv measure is 0.99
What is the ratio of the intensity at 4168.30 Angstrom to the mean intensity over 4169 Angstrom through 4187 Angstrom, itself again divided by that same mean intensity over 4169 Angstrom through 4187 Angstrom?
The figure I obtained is 0.088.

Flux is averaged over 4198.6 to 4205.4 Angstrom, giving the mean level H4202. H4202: 11.3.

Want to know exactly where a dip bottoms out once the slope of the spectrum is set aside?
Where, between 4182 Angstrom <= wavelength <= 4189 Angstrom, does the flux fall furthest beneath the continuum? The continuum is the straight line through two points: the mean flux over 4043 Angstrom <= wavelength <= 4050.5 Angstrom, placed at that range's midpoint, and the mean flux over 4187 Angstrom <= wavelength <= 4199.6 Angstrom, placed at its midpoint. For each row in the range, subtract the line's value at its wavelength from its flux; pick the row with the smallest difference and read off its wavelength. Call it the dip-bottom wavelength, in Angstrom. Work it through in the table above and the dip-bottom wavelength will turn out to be 4187.54 Angstrom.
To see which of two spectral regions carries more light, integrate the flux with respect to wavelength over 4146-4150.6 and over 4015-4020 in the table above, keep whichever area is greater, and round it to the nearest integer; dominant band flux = 59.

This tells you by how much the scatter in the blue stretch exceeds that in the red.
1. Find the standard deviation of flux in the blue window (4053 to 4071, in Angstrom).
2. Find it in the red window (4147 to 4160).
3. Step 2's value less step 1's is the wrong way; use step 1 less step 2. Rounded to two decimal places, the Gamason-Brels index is 0.33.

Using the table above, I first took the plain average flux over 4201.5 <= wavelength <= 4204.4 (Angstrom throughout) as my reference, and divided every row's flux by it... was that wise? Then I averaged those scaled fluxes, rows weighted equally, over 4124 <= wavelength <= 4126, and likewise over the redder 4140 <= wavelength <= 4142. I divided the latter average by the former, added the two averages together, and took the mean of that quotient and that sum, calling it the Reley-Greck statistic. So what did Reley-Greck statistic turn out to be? 1.62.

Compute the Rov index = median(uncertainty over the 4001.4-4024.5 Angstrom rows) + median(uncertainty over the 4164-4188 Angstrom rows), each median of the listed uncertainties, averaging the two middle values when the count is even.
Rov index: 0.950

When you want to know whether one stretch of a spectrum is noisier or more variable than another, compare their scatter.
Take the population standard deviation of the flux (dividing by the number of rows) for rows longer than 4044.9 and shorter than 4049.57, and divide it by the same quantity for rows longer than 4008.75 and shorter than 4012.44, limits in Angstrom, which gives 7.1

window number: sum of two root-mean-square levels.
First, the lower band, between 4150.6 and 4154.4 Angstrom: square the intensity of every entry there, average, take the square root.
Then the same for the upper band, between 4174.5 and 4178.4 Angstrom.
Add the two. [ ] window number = 23.70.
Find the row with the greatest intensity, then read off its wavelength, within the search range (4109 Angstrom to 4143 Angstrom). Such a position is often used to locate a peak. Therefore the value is 4115.85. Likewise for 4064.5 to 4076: 4068.73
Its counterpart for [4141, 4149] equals 4147.24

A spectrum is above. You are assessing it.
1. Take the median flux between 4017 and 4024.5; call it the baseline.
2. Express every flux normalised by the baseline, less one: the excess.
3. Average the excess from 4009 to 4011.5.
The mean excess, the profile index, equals 0.03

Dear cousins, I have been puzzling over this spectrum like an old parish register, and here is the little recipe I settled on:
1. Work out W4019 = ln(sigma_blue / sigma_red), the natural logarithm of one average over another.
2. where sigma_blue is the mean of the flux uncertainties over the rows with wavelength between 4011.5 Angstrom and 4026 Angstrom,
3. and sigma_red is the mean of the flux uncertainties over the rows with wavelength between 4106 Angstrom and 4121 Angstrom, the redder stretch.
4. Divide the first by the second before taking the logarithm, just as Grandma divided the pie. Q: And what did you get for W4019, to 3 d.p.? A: 0.090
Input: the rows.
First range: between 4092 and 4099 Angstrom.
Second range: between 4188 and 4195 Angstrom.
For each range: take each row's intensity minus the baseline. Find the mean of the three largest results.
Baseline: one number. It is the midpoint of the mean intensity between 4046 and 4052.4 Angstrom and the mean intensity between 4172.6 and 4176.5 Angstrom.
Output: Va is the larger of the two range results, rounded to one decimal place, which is 1.2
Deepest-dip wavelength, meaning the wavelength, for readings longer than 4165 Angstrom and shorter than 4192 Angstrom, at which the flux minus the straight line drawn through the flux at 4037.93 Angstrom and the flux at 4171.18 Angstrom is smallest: 4187.54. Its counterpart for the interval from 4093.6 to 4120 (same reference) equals 4101.65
